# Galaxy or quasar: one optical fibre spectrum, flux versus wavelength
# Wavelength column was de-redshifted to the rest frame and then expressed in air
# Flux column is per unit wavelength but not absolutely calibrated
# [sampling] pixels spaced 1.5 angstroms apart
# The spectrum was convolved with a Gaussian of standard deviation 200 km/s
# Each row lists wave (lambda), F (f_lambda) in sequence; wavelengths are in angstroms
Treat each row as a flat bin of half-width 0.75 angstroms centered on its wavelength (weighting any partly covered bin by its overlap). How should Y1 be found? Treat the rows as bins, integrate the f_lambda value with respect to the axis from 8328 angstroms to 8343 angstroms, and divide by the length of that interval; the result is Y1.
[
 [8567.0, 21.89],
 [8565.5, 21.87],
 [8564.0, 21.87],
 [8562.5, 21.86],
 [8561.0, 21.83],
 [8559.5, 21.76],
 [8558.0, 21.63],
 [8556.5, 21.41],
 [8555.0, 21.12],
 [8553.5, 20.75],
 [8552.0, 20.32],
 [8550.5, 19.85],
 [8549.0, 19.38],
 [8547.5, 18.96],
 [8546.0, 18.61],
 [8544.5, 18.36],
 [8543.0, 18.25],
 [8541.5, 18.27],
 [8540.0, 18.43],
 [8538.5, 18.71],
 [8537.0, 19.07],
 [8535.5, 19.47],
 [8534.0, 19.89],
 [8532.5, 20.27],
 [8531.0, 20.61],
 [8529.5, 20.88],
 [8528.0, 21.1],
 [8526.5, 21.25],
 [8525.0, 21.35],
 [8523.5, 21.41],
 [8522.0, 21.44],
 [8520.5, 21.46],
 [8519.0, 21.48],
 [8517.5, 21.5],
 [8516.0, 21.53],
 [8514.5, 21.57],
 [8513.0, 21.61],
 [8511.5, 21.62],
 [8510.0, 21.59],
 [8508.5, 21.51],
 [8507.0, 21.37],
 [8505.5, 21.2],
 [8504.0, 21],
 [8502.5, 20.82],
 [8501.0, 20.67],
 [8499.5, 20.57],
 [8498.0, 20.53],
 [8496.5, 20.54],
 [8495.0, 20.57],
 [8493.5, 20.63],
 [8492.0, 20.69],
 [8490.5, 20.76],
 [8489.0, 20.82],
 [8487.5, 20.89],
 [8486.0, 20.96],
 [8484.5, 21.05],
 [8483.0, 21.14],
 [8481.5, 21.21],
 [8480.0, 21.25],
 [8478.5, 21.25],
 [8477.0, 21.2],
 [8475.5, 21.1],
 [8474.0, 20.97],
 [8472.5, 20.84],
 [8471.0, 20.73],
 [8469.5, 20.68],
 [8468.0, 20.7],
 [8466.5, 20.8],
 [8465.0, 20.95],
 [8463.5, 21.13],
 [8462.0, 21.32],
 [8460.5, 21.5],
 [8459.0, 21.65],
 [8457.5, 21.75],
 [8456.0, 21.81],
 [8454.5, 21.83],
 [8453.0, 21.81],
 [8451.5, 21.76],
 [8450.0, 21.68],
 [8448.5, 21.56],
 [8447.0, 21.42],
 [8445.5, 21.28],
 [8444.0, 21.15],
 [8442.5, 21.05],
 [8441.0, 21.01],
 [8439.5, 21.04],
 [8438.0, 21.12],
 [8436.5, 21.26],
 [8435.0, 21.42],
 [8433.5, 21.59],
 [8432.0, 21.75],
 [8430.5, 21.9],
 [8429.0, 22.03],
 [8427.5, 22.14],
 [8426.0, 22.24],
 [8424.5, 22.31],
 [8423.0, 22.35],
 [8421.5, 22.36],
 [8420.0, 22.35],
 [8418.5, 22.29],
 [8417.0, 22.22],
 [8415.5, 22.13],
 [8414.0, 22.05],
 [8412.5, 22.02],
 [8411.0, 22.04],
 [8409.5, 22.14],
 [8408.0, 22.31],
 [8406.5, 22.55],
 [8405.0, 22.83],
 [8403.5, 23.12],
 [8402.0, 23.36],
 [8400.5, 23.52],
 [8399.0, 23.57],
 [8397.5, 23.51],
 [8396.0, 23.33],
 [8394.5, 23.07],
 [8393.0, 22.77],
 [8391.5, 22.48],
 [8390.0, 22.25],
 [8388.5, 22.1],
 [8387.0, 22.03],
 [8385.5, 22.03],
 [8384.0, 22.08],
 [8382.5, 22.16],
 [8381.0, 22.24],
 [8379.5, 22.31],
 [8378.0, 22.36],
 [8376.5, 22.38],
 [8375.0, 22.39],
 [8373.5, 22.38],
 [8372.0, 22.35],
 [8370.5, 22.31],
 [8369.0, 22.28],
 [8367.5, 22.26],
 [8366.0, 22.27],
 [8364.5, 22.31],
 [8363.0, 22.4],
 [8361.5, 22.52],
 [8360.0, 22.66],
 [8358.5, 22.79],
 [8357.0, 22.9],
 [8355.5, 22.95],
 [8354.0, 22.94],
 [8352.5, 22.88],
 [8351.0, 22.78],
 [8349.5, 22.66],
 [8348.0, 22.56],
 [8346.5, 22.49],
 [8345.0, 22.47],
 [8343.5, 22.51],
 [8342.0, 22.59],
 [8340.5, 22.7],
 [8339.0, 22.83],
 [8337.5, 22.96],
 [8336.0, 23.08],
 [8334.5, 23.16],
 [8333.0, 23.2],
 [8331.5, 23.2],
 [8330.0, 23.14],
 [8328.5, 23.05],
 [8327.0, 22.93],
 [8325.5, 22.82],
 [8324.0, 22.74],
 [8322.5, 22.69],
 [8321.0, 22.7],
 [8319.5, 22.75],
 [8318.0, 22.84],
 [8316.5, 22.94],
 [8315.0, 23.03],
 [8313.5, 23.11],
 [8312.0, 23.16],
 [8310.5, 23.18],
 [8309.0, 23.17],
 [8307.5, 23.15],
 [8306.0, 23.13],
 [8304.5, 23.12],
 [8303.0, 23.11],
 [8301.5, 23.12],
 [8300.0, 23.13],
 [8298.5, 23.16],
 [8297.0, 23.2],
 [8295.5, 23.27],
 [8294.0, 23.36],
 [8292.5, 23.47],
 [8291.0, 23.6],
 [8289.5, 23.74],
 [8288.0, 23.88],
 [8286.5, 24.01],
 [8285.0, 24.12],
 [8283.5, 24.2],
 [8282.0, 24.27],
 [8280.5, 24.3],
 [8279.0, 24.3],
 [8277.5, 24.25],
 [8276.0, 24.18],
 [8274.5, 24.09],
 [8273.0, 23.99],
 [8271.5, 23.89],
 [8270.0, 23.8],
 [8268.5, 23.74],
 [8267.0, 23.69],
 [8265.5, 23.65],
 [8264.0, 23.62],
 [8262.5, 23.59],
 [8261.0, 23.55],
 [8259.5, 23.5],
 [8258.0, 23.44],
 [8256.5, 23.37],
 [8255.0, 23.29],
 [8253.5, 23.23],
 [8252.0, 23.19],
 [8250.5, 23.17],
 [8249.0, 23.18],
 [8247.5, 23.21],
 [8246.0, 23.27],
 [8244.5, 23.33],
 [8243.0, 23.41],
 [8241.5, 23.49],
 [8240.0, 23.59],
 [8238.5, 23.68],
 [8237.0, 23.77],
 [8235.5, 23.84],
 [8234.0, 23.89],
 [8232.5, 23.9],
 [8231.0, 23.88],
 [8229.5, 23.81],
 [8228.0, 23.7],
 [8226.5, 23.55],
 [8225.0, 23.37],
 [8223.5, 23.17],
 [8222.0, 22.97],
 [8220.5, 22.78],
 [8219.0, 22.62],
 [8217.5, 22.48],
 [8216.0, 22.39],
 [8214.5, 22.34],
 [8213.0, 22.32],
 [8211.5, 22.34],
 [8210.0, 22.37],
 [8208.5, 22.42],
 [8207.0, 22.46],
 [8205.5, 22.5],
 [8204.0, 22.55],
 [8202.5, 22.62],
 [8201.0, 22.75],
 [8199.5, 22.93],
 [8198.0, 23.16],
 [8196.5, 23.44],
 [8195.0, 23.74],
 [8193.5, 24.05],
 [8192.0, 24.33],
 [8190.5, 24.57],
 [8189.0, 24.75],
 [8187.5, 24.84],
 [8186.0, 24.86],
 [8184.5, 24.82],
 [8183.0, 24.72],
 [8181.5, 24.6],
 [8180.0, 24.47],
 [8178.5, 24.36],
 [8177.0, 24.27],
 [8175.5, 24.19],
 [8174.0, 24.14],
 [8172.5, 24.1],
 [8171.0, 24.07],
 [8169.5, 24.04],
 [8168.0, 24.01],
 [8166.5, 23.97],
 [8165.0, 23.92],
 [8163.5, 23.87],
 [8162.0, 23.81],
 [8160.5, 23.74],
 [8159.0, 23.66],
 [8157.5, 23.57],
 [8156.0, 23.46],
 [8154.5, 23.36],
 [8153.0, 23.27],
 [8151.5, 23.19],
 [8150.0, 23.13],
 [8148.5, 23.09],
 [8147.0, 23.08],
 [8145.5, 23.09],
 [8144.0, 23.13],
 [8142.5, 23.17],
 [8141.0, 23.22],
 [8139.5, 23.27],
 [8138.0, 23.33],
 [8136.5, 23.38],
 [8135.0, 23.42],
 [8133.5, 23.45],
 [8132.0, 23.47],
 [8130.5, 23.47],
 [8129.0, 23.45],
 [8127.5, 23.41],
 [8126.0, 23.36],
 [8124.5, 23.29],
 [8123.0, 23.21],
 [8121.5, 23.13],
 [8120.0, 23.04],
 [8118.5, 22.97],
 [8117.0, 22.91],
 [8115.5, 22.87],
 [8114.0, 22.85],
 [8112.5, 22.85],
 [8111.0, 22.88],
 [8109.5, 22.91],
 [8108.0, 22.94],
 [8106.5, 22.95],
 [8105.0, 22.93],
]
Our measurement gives 23.0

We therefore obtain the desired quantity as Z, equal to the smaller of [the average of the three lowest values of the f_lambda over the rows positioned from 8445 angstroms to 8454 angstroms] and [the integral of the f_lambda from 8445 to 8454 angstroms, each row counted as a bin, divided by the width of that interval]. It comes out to 21.4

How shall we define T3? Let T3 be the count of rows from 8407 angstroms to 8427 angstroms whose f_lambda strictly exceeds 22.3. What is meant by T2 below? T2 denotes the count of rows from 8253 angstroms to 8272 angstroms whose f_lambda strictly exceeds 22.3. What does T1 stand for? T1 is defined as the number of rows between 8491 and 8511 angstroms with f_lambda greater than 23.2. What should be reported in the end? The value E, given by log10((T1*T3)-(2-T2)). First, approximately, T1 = 0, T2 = 13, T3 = 5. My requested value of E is 1.04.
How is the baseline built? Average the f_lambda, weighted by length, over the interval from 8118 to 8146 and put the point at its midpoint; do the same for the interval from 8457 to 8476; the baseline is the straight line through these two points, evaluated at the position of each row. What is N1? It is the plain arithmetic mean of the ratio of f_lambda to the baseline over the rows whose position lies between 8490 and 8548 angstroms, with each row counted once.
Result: 0.99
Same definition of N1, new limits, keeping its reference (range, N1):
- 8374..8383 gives 1.03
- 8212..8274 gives 1.04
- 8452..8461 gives 1.03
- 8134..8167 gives 1.01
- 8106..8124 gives 0.98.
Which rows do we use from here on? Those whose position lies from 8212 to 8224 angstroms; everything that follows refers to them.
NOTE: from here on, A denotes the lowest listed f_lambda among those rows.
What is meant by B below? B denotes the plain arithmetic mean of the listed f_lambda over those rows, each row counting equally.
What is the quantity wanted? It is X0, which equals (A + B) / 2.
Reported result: 22.5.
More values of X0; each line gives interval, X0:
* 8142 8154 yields 23.1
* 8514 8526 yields 21.4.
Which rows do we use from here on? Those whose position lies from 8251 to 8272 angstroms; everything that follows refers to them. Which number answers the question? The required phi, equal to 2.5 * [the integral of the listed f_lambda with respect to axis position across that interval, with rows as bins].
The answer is 1235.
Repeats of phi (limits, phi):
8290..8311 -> 1220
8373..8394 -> 1170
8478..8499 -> 1096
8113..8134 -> 1218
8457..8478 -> 1107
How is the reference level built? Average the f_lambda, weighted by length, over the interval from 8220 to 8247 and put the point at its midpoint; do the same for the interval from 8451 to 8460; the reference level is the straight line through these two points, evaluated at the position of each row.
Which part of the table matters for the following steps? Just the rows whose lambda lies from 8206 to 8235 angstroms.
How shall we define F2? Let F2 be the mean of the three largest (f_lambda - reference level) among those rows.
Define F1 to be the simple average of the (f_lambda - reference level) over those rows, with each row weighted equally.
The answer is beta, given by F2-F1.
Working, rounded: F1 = -0.6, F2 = 0.36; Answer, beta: 1.00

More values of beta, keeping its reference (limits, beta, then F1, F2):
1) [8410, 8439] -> 0.35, 0.0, 0.32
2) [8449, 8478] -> 0.47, -0.4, 0.05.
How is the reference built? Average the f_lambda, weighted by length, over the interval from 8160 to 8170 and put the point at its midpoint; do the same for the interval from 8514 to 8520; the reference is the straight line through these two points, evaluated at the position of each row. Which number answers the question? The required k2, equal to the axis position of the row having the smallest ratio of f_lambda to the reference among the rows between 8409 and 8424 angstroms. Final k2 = 8412.5 angstroms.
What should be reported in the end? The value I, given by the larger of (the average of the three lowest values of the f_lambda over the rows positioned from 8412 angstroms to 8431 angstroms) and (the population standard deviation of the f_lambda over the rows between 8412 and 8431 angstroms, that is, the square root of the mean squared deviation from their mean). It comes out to 22.0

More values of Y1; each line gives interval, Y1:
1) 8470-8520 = 21.1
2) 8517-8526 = 21.4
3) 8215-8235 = 23.3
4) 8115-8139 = 23.3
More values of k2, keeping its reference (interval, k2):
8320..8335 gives 8321.0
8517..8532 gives 8531.0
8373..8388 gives 8385.5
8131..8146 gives 8145.5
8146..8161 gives 8147.0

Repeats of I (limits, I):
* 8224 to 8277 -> 23.2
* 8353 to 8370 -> 22.3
